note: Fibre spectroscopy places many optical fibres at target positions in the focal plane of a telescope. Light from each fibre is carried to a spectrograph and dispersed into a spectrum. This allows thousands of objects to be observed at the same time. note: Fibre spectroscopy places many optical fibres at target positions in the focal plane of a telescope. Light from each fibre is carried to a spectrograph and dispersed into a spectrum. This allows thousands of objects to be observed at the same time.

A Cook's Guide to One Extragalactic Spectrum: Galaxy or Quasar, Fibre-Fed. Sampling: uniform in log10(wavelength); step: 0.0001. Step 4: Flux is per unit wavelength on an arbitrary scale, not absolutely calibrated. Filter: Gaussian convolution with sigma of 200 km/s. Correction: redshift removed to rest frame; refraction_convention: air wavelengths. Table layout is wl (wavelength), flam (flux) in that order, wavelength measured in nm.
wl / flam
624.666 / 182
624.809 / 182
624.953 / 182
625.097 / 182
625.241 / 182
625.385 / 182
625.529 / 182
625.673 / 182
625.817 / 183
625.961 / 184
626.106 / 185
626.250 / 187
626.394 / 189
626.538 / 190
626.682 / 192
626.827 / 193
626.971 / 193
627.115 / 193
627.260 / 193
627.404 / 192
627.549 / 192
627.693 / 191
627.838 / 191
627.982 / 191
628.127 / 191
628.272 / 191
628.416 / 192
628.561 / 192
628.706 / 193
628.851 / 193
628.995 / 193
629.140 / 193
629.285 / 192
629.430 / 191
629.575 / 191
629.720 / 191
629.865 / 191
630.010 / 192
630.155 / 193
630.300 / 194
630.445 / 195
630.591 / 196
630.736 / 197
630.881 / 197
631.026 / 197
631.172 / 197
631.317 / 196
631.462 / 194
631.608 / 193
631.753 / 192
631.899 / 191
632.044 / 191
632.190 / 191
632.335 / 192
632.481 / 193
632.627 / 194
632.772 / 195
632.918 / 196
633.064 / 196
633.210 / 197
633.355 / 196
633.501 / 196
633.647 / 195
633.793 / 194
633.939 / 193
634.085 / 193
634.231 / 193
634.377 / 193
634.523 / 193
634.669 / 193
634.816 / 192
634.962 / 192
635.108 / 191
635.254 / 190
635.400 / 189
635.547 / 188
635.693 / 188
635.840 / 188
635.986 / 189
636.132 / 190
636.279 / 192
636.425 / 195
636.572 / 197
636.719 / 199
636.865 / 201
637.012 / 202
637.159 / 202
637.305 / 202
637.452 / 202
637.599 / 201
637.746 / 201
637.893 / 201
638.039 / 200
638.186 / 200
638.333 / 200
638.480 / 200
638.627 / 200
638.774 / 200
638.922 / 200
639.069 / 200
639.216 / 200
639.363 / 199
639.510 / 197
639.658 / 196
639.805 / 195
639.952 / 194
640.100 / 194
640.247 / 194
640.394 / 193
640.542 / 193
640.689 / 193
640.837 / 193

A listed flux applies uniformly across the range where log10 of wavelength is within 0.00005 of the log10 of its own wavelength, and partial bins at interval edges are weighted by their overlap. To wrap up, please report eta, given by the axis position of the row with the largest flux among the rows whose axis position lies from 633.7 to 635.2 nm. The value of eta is 633.793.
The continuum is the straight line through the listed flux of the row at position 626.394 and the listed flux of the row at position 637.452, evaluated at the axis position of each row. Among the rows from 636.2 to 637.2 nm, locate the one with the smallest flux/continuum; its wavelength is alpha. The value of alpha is 636.279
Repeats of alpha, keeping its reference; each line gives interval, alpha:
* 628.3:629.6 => 629.575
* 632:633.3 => 632.190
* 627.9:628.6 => 628.272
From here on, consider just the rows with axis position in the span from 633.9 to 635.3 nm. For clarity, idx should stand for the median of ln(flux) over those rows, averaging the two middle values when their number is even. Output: 5.26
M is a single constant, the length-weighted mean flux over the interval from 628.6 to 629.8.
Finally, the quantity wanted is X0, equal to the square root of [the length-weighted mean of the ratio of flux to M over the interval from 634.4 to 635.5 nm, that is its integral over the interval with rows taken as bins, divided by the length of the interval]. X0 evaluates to 1.00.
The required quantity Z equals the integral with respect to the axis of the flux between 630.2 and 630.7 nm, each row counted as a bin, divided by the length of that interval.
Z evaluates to 194.9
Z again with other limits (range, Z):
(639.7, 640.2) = 194.6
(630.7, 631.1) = 196.9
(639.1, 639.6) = 198.6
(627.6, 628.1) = 191.1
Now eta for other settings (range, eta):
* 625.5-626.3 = 626.250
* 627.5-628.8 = 628.706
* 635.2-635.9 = 635.254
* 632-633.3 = 633.210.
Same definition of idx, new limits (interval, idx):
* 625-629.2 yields 5.25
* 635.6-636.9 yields 5.26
